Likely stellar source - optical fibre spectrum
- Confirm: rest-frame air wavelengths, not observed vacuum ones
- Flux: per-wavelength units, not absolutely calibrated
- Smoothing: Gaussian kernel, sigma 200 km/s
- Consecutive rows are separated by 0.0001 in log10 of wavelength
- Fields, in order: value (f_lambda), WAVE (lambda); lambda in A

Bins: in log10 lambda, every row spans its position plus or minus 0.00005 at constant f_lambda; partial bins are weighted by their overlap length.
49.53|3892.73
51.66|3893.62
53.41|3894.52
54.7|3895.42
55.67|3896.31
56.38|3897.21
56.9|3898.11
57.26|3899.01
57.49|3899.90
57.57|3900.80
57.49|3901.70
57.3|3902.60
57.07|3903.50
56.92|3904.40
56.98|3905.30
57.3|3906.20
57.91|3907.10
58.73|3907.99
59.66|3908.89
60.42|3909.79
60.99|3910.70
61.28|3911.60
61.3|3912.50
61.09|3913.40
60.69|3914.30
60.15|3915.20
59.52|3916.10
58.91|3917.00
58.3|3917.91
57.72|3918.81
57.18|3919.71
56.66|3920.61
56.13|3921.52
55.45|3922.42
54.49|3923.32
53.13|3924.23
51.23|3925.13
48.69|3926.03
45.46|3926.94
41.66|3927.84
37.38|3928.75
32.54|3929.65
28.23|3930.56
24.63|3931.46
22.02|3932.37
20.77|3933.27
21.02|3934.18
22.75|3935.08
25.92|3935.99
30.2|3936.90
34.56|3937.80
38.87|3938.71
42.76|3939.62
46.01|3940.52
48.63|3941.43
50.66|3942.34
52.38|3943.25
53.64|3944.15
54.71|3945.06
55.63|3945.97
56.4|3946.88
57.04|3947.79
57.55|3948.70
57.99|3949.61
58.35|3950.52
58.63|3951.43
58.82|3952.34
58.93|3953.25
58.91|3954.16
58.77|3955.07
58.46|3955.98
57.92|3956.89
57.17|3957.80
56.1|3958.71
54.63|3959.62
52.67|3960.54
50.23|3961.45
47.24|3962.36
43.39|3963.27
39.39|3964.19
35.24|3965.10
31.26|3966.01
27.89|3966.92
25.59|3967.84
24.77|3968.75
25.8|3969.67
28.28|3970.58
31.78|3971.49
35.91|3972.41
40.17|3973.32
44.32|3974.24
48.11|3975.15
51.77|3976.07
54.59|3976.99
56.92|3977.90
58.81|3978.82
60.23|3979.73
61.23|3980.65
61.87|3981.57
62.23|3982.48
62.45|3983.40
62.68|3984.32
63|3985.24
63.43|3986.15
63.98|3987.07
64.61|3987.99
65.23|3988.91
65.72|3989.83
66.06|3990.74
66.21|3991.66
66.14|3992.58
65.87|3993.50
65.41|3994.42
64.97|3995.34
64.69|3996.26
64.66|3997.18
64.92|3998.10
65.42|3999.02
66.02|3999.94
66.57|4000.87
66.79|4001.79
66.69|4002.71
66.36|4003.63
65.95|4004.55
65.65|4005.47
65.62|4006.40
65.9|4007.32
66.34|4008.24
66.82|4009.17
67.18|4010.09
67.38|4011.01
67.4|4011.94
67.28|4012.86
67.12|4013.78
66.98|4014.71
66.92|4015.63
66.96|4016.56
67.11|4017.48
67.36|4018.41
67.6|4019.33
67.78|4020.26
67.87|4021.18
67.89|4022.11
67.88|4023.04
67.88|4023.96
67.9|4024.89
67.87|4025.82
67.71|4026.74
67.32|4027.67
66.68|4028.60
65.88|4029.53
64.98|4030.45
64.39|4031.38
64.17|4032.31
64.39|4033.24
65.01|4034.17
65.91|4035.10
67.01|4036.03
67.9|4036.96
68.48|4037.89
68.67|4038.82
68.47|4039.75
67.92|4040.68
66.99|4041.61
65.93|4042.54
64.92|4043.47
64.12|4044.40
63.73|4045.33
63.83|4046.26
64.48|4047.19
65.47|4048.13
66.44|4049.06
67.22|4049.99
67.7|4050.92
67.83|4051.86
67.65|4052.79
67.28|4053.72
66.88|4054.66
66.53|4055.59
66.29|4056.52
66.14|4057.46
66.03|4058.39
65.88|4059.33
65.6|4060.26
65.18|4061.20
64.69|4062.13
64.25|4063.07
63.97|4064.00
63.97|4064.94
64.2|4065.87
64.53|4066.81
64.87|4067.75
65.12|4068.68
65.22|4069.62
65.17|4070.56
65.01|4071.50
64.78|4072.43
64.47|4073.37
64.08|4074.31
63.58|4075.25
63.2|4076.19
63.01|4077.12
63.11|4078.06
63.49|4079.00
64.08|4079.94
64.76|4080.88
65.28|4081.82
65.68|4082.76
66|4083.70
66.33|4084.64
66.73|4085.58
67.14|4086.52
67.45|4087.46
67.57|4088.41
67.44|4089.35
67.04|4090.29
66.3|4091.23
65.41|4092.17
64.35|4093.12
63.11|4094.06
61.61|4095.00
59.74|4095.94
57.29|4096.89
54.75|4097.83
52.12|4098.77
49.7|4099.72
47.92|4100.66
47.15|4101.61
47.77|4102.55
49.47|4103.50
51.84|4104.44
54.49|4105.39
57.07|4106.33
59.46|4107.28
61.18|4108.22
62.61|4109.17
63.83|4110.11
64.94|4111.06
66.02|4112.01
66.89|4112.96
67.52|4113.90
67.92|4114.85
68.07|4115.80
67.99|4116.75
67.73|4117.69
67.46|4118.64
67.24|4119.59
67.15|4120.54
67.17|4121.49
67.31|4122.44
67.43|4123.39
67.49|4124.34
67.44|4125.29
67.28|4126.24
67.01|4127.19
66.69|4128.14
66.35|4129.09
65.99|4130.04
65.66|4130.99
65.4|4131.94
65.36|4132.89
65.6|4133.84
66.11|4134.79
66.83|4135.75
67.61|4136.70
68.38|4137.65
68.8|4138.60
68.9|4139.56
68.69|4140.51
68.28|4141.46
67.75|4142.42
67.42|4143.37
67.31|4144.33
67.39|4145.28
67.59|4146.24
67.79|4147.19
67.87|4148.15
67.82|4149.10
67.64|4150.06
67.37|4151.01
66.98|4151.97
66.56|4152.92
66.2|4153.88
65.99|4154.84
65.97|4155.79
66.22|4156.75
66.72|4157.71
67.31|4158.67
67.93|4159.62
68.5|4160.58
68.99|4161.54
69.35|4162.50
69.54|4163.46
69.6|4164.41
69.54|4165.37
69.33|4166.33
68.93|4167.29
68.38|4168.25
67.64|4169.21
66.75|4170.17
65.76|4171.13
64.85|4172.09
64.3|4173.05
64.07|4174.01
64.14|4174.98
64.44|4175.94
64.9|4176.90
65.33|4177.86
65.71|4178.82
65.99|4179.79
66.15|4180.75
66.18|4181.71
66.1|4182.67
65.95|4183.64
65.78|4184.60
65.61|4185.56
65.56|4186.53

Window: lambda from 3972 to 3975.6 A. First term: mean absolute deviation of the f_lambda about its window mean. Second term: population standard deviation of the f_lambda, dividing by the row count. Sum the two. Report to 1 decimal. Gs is 8.6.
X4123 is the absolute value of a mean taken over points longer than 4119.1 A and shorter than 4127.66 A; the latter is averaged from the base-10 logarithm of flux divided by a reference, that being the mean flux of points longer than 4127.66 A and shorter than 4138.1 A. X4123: 0.01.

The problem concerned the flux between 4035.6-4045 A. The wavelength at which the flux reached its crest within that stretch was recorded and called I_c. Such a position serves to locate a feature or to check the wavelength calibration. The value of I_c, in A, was 4038.82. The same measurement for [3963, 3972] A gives 3963.27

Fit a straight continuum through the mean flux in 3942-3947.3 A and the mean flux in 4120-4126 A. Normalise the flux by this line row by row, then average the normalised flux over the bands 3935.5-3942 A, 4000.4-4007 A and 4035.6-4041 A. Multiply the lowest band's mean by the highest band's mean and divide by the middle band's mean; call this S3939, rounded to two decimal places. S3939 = 0.70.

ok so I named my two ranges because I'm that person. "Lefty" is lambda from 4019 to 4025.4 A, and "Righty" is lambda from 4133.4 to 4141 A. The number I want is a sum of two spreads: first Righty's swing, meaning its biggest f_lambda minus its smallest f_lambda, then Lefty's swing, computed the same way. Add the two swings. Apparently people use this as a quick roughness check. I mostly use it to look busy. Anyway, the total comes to 3.6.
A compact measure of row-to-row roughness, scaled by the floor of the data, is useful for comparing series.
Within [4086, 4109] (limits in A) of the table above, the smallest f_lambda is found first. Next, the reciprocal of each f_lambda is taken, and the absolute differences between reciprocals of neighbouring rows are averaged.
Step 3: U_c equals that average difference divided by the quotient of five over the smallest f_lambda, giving 0.0047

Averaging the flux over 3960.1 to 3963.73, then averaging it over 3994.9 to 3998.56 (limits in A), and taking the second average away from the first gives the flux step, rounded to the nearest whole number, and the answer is -16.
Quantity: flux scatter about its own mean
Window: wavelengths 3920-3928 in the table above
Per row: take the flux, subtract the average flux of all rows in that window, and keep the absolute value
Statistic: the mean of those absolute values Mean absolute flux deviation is 4.2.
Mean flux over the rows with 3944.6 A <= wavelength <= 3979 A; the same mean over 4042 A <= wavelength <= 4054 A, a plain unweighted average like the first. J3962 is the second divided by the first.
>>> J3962 1.37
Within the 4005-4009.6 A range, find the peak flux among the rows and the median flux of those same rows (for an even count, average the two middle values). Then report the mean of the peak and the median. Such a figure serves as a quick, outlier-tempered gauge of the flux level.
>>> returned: 66.4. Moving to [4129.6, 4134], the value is 65.8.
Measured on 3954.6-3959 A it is 58.3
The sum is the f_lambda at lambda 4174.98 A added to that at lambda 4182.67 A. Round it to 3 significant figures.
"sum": 130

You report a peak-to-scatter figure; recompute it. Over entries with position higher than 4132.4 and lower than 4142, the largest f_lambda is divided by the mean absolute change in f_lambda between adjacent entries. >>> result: 149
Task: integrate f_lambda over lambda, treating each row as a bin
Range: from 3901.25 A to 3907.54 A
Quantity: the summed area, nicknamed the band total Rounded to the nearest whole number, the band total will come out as 360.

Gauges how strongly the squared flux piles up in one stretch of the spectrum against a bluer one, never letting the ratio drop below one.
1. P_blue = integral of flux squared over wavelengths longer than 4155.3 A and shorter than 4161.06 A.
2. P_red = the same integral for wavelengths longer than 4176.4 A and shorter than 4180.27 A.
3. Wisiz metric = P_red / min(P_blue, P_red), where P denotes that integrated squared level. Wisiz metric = 1.00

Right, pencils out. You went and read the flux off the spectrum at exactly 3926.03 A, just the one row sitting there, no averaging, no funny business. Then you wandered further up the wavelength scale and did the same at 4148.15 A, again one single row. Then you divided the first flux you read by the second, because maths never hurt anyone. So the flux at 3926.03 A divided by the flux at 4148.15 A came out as 0.72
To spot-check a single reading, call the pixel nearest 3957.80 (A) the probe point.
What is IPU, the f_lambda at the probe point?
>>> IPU 57.17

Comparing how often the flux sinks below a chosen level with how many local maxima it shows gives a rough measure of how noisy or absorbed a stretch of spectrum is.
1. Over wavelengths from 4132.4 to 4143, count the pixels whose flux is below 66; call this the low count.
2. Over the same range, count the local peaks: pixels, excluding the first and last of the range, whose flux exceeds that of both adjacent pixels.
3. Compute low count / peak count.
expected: 2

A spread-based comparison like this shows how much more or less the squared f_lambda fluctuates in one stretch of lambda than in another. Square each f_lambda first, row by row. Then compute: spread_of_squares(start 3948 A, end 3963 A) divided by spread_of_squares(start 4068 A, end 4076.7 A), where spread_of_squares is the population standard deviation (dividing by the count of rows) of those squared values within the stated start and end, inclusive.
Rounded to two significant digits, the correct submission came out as 4.0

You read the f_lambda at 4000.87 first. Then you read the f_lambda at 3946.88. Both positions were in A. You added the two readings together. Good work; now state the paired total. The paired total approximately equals 123.0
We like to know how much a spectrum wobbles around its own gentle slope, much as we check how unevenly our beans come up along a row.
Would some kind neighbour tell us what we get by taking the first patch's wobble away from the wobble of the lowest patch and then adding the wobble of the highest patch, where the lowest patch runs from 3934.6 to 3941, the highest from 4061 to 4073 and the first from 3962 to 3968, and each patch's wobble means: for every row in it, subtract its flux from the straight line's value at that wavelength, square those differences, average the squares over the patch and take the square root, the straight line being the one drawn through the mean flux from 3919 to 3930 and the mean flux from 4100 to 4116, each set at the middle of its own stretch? 8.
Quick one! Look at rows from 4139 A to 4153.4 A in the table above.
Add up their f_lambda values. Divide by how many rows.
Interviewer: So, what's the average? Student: 68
